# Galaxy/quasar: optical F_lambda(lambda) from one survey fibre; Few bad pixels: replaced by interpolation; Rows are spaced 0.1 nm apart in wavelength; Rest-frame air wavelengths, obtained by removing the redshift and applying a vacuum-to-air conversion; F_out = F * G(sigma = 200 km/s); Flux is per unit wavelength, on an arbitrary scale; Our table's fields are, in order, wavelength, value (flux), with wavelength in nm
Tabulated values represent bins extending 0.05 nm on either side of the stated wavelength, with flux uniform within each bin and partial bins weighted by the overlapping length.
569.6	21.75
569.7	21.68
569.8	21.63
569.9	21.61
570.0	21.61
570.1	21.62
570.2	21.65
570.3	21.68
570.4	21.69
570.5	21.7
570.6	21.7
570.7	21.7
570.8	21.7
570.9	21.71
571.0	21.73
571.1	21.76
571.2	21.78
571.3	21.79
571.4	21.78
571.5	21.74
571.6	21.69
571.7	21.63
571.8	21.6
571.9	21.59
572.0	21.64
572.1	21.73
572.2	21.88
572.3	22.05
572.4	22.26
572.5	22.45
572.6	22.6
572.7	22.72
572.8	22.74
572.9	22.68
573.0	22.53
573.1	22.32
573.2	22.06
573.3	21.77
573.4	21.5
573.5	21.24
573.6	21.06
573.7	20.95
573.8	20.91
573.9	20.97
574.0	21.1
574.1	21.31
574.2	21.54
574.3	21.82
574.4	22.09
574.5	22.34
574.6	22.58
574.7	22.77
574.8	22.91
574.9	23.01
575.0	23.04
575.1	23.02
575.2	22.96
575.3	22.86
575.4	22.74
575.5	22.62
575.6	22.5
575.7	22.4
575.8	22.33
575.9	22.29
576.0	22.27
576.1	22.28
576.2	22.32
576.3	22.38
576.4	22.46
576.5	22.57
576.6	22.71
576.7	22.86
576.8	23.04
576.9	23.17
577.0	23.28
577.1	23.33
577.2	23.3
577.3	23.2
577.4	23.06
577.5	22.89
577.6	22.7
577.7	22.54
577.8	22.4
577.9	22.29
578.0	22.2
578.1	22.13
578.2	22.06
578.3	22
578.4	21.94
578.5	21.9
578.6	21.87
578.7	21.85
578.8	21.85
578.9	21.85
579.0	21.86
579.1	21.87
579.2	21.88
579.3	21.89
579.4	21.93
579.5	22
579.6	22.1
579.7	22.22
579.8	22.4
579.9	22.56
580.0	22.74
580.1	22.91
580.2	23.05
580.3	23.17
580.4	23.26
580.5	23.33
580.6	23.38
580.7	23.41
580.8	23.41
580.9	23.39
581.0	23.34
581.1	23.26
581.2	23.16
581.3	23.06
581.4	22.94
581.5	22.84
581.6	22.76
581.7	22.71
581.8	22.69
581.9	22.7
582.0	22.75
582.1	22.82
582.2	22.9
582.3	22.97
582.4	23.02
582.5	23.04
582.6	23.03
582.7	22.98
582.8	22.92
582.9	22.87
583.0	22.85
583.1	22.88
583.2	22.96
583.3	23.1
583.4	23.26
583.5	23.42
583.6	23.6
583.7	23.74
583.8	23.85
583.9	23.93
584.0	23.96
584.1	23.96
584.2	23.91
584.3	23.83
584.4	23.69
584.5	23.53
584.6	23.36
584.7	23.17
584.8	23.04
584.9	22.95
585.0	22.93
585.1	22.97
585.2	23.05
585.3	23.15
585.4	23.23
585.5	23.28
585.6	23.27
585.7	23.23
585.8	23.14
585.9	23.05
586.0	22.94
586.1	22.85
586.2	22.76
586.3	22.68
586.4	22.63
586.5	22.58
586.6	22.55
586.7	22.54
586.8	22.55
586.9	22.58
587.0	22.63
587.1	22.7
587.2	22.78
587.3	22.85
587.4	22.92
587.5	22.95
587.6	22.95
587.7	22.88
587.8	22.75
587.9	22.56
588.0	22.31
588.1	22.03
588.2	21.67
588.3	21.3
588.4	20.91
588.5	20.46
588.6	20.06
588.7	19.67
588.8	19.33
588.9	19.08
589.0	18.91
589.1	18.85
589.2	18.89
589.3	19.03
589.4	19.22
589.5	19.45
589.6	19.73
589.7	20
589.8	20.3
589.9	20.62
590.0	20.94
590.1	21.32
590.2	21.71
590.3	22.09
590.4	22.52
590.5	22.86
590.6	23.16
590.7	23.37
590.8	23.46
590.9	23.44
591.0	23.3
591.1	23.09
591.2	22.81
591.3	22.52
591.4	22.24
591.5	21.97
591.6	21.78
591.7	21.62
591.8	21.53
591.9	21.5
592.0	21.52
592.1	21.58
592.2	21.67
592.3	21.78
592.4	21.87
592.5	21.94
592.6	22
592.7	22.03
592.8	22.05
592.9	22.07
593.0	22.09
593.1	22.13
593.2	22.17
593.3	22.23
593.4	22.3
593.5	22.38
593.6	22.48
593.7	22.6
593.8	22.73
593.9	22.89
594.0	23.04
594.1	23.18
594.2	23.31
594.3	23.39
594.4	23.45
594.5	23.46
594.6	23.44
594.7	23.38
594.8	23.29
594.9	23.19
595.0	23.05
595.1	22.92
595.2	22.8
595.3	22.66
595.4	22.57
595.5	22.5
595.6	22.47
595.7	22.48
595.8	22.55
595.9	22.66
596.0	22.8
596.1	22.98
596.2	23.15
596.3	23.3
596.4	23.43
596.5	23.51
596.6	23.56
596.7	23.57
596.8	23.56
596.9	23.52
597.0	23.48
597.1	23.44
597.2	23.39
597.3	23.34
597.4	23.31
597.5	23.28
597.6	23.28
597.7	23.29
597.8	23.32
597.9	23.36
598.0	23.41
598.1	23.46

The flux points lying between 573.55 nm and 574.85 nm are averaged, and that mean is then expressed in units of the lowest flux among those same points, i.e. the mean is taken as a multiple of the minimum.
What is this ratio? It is 1.04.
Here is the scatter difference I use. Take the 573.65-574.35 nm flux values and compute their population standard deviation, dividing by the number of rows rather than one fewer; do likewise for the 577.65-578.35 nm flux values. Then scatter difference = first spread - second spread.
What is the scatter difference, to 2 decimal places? 0.14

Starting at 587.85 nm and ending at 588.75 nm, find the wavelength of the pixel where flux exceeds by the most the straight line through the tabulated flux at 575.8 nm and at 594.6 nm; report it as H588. 587.9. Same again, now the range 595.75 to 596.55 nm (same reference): 596.5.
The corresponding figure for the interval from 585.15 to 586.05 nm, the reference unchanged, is 585.5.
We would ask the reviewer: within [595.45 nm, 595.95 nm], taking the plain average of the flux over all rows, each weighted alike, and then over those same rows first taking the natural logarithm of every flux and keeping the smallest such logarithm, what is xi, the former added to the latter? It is 25.6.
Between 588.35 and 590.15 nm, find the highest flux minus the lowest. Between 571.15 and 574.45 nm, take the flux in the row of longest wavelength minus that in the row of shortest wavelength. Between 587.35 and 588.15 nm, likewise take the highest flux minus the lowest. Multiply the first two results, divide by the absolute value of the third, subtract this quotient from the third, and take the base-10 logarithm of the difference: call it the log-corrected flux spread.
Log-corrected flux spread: -1.06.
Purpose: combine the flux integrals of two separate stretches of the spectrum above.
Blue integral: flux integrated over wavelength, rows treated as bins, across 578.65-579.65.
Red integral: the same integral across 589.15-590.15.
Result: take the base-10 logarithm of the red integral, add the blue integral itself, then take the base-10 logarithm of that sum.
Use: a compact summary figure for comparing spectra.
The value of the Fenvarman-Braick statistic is 1.37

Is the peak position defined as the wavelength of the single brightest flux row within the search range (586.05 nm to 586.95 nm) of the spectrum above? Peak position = 586.1 nm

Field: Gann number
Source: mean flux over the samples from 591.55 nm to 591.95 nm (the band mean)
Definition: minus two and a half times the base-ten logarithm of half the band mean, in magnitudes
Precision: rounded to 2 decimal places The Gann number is -2.58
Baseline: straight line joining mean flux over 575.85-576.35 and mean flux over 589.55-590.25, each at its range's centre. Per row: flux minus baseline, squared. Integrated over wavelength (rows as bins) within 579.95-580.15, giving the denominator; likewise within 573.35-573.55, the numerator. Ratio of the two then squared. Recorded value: 2.6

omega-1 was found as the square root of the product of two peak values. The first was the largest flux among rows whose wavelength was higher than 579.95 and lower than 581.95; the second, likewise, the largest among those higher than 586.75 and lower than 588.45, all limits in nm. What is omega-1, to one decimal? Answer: 23.2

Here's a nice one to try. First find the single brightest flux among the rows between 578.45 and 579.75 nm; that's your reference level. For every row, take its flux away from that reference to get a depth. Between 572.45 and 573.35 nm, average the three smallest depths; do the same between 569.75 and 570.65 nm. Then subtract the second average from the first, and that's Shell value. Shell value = -1.0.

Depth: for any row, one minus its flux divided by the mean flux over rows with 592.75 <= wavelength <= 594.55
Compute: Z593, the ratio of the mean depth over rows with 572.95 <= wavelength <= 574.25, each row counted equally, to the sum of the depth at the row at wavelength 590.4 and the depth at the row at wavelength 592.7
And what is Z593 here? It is 1.5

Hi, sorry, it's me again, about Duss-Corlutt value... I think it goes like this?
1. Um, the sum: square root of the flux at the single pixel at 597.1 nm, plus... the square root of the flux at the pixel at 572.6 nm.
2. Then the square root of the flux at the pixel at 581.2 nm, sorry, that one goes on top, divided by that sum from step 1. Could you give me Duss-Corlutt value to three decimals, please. 0.502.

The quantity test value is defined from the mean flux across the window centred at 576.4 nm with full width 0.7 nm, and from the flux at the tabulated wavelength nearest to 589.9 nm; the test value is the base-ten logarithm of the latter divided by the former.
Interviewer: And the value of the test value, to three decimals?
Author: -0.038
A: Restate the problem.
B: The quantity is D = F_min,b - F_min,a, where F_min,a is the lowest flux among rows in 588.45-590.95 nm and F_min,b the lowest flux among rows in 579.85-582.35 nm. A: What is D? 3.7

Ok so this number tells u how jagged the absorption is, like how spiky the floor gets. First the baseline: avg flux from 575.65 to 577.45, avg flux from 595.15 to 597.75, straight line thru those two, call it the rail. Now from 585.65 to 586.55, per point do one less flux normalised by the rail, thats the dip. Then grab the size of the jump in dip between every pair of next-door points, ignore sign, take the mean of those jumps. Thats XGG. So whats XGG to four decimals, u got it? 0.0036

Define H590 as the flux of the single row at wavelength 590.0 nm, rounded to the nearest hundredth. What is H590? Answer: 20.94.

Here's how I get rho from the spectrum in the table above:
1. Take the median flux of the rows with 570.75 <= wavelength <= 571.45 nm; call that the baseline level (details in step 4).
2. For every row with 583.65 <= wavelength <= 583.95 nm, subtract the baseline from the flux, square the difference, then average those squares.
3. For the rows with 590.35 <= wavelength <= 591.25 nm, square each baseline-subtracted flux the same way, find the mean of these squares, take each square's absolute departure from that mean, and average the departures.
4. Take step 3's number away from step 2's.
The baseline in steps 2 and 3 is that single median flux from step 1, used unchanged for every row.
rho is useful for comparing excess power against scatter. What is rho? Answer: 3.7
